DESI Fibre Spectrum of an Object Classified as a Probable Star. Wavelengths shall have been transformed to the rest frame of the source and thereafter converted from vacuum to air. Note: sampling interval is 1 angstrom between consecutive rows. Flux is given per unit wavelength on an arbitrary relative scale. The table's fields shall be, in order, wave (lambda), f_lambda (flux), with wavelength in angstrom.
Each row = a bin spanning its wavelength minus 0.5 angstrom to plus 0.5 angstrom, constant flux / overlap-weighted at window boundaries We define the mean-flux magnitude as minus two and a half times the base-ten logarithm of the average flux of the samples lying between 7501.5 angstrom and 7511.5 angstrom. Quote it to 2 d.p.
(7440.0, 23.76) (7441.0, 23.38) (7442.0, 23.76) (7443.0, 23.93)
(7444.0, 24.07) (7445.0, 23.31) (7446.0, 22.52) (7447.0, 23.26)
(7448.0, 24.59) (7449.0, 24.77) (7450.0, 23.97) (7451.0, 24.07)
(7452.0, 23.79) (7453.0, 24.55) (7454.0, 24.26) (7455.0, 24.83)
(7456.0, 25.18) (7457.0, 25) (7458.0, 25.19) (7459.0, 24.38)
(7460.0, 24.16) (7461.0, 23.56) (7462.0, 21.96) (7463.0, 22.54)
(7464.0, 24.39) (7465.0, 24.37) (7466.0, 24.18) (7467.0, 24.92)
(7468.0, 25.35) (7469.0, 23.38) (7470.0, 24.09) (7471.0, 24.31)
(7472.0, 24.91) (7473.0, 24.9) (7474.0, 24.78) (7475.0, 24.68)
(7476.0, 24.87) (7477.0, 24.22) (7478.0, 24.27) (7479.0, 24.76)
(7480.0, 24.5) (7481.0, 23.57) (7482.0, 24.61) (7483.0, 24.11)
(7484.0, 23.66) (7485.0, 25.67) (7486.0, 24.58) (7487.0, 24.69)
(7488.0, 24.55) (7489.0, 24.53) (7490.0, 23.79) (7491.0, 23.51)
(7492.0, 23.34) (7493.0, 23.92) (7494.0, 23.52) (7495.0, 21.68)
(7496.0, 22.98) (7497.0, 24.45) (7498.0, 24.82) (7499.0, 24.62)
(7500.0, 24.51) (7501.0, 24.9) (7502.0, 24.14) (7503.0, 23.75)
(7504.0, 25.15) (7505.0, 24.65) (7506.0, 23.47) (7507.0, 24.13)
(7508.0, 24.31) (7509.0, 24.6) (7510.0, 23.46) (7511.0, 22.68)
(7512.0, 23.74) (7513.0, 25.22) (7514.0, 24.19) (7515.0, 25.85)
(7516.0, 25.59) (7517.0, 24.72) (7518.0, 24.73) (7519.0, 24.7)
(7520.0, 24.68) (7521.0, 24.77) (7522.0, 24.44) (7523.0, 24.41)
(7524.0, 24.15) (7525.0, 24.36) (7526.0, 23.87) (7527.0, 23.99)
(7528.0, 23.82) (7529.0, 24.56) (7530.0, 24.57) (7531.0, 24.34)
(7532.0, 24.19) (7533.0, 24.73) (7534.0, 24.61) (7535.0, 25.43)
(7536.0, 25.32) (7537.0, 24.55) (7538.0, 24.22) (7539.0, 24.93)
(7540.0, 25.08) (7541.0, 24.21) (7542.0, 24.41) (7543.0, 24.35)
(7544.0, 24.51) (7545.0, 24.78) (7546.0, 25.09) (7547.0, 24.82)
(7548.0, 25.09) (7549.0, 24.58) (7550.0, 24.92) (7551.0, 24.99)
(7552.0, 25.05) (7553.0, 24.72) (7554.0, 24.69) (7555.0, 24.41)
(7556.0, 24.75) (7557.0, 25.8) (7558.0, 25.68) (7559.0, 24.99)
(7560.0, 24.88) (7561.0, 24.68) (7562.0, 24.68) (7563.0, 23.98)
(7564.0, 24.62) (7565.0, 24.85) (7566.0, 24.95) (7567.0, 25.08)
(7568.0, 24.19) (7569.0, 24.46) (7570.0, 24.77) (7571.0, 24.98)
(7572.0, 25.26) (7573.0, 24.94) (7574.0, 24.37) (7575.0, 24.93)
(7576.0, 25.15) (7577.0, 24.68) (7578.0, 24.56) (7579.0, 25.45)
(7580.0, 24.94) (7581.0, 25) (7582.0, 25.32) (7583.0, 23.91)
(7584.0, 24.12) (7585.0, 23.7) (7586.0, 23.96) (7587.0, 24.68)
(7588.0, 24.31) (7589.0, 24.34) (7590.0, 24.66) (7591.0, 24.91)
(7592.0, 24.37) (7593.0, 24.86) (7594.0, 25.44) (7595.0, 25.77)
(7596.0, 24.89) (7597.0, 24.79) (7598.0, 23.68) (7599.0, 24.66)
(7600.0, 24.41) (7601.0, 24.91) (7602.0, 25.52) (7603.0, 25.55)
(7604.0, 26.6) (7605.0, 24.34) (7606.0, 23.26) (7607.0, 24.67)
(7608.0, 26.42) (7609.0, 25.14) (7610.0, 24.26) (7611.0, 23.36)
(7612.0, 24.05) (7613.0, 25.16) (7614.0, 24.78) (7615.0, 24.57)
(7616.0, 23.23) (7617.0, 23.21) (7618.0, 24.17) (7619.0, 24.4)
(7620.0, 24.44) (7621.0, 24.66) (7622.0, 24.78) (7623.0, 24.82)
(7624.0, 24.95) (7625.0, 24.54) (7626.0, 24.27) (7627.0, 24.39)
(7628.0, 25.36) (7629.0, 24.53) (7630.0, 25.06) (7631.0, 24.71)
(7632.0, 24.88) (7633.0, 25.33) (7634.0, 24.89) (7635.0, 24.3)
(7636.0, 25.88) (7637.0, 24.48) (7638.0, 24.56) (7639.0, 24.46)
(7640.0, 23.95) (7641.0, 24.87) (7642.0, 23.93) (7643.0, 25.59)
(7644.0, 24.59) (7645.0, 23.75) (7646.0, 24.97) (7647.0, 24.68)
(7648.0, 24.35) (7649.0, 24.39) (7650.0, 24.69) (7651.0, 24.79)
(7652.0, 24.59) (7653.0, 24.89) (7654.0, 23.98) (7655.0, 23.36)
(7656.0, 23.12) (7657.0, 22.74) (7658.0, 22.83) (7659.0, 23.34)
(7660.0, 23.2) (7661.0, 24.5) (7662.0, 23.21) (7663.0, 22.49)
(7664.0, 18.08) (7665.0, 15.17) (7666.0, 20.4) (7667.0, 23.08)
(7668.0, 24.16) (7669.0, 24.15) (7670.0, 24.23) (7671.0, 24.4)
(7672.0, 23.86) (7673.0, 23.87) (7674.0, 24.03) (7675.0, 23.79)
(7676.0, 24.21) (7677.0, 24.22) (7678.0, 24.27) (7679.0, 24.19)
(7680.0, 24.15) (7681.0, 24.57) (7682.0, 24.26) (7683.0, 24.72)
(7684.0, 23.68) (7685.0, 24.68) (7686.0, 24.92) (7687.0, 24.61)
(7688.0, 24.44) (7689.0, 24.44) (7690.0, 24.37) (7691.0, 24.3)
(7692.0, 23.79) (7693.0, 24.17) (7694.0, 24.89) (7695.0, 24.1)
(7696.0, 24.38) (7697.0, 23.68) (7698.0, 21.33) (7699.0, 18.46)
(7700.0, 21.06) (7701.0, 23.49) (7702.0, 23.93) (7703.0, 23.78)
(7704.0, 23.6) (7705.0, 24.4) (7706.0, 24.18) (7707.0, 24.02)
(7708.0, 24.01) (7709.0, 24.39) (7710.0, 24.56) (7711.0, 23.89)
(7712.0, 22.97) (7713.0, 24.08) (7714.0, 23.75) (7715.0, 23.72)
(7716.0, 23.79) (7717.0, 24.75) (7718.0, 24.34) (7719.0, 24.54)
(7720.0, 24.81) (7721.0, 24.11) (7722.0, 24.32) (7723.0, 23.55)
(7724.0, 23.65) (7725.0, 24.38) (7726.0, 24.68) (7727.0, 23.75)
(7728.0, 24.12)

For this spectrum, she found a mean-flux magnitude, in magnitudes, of -3.45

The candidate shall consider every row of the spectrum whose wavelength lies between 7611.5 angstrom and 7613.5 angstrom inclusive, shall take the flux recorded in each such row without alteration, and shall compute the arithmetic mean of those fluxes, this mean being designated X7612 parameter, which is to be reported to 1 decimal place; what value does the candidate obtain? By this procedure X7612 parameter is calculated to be 24.6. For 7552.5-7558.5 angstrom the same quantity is 25.0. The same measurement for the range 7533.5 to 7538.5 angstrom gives 24.8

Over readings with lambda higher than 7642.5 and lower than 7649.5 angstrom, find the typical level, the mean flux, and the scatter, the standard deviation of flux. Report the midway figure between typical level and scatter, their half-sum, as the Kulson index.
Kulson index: 12.6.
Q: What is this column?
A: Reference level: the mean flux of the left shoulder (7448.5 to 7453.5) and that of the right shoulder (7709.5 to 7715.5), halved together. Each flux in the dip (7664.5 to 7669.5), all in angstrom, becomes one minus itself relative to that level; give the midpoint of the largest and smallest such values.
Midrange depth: 0.182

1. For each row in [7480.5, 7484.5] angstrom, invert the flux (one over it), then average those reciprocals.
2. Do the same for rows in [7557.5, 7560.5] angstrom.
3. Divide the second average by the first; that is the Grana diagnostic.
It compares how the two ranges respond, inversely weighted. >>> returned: 0.95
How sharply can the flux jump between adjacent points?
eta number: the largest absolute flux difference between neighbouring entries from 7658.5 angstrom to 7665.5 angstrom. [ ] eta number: 4.4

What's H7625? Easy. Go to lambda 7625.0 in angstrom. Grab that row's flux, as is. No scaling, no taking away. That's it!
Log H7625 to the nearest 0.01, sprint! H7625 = 24.54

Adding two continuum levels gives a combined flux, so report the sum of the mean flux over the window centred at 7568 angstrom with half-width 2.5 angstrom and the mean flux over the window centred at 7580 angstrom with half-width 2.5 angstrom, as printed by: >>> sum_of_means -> 49.7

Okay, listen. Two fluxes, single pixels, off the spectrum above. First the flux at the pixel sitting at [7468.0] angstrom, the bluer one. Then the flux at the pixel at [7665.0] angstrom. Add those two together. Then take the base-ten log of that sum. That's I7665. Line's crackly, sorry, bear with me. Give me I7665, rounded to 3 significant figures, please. 1.61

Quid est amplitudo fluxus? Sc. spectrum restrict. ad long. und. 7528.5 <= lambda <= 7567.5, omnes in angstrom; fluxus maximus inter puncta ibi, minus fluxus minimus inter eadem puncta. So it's 1.82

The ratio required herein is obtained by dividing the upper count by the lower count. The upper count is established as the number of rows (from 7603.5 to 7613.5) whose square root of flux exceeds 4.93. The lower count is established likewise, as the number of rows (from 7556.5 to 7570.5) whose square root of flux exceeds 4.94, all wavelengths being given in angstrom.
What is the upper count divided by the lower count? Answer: 0.5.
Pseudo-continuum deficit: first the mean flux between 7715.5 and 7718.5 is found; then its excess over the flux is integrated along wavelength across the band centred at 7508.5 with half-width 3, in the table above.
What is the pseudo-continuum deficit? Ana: 3.1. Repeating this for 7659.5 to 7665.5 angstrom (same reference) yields 19.1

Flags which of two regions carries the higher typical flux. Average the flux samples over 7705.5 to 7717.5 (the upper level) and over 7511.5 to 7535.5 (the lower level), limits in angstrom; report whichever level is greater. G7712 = 24.6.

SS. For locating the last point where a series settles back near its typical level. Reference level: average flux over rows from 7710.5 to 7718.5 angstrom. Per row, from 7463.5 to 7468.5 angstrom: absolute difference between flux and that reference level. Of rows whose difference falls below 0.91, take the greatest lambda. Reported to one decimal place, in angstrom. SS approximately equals 7466.0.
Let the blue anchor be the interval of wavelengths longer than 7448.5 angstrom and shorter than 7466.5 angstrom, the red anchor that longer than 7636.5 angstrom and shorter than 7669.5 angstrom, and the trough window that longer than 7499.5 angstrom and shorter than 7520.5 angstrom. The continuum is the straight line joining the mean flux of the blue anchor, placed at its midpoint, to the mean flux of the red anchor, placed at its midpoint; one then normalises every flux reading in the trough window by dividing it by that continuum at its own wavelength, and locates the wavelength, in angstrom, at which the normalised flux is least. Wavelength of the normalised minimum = 7511.0 angstrom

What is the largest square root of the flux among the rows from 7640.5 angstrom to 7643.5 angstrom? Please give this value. 5.06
